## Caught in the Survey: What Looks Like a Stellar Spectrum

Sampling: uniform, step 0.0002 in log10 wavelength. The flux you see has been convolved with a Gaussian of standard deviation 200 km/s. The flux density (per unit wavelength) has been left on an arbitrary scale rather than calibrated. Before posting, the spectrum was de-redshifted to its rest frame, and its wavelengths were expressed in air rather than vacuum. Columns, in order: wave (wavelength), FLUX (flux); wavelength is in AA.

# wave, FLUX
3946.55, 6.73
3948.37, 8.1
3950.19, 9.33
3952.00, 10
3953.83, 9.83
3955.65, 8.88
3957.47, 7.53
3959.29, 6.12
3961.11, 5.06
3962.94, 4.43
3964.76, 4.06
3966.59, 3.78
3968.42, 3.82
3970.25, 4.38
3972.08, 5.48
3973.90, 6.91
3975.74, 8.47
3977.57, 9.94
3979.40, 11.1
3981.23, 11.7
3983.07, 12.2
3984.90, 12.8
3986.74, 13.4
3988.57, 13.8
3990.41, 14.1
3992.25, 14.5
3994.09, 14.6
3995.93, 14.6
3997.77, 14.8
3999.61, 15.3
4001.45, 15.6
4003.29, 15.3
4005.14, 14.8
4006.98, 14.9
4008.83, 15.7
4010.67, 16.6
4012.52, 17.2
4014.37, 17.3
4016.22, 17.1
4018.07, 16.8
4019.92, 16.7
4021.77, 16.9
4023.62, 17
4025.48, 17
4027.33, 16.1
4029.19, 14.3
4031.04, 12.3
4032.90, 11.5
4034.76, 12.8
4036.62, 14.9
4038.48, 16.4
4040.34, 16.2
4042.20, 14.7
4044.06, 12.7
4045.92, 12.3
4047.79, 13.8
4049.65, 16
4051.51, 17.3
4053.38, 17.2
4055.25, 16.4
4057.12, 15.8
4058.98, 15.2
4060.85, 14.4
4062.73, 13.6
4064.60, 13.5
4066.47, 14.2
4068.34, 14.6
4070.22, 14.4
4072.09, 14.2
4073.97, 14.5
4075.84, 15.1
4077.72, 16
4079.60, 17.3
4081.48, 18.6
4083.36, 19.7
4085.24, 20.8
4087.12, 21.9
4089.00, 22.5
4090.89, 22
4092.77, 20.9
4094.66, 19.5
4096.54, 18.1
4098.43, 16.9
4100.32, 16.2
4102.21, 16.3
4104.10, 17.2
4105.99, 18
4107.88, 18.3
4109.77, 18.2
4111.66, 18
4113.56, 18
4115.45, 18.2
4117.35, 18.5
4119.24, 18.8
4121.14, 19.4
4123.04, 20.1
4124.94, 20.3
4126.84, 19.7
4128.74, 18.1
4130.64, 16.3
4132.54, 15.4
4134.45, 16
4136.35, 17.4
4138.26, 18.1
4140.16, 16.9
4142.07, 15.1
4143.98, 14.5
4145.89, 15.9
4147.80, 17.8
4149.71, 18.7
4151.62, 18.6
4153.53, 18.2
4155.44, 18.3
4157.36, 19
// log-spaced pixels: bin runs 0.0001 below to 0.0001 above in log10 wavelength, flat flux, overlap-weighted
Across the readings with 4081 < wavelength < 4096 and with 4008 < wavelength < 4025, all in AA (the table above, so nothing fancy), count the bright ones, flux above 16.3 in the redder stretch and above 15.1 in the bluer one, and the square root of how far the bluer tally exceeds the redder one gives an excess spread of 1.0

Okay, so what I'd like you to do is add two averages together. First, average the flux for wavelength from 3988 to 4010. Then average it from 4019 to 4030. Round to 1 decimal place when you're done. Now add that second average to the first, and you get 31.2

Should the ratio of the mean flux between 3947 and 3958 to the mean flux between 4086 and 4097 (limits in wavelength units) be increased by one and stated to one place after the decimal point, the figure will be 1.4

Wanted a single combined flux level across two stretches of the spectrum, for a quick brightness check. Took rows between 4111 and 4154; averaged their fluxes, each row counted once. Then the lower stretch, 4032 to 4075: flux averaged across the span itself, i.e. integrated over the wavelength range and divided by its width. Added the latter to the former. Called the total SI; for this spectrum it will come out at 32.4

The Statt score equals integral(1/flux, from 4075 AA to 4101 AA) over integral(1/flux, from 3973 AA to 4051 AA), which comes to 0.25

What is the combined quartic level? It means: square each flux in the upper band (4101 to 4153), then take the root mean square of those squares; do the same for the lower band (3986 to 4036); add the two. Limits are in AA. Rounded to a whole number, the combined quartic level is 558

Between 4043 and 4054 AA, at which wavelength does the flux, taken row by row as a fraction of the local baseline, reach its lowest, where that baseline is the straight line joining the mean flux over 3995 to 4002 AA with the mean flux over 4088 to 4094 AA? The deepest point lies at 4045.92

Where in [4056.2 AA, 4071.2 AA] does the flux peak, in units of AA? 4057.12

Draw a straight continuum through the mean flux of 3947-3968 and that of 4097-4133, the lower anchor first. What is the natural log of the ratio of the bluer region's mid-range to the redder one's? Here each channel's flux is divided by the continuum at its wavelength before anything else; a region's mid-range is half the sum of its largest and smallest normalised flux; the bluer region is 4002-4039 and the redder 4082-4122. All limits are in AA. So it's 0.1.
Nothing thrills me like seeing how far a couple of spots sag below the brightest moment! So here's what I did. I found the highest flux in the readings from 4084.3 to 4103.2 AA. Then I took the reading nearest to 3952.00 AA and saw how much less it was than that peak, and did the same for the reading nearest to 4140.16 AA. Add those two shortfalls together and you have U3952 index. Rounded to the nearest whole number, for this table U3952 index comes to 18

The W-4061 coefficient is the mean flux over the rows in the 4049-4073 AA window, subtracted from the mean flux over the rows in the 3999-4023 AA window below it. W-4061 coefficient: 1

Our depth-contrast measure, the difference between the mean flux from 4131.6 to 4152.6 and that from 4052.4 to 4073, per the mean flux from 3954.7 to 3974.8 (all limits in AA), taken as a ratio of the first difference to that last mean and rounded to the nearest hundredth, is 0.35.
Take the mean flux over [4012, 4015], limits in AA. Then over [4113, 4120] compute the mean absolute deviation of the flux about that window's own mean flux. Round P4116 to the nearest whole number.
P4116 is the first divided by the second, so 63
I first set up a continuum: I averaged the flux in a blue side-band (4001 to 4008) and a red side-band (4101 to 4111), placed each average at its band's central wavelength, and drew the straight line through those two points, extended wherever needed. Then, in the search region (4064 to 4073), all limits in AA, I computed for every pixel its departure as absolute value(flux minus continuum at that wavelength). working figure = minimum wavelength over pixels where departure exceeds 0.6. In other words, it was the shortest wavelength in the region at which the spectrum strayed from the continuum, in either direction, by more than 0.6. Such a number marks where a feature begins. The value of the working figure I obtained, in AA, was 4064.60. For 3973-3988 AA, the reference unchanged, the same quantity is 3973.90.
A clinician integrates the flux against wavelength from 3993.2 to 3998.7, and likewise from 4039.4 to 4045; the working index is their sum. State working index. 162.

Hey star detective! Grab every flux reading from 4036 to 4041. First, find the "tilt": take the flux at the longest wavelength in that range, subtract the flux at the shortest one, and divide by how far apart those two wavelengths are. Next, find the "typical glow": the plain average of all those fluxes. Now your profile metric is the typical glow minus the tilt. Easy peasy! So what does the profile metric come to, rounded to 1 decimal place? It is 15.5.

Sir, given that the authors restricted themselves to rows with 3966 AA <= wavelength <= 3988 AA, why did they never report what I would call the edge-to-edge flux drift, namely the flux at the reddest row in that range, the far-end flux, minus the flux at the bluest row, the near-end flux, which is 10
